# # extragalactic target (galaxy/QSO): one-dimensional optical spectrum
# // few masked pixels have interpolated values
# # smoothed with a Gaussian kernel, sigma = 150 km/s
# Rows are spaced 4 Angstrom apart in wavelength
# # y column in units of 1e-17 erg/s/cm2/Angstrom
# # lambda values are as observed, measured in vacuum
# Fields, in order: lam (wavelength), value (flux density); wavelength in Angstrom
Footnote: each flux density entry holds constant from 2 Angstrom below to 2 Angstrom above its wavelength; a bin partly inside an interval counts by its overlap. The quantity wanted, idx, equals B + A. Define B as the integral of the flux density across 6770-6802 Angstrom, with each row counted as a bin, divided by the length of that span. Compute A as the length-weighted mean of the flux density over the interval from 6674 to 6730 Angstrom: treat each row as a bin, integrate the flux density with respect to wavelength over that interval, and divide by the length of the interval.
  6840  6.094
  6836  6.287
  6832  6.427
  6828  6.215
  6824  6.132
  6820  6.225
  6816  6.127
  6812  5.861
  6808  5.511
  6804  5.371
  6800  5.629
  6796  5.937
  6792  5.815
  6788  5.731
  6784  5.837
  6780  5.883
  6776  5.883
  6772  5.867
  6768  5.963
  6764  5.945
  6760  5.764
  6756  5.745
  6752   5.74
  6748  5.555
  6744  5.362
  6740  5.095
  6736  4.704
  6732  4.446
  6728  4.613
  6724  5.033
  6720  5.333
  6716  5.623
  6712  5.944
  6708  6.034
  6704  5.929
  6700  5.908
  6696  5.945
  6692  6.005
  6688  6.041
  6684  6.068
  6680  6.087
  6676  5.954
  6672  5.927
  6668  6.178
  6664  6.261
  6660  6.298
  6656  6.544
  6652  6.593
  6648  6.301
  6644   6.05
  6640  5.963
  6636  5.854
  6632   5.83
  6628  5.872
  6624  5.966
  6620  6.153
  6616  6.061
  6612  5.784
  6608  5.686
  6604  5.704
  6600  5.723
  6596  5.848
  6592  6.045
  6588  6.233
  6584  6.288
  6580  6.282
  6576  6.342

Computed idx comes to 11.6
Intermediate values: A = 5.8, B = 5.8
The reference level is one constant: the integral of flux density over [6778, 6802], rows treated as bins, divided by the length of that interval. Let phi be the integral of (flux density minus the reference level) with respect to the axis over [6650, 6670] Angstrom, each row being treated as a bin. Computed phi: 11.4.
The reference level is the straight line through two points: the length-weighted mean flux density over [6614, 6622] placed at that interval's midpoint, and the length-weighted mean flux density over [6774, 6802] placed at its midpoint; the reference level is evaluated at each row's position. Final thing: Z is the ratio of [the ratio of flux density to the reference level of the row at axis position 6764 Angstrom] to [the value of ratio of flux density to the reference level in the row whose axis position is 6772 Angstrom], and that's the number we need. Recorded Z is 1.01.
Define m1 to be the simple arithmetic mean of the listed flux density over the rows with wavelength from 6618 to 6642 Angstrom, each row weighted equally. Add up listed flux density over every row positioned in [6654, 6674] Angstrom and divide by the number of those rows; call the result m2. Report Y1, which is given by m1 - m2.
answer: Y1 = -0.3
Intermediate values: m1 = 5.9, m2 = 6.2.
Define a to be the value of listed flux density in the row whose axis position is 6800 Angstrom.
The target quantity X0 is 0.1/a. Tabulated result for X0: 0.0178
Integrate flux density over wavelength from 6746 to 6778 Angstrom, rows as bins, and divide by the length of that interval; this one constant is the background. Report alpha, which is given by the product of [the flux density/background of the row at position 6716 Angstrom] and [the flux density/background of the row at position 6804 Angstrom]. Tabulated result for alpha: 0.90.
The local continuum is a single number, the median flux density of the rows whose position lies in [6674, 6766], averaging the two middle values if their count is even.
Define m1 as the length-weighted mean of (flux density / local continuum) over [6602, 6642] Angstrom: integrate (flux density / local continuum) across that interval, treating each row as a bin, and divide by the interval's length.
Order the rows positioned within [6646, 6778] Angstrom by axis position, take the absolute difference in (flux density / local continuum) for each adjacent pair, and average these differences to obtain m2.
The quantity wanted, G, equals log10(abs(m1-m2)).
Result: -0.002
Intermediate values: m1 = 1.021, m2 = 0.025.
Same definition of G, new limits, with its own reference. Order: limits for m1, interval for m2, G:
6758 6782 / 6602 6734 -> -0.001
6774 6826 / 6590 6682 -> -0.004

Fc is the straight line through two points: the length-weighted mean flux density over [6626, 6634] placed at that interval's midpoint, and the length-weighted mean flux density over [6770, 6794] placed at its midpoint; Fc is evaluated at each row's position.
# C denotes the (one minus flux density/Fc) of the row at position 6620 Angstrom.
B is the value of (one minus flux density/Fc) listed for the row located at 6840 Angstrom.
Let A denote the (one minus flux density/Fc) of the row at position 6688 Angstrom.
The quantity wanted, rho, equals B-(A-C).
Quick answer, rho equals -0.06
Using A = -0.033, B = -0.05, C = -0.05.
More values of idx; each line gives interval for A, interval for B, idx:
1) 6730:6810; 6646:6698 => 11.8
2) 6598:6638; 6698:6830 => 11.5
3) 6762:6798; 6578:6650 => 11.9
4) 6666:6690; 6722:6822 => 11.6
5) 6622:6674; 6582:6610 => 12.1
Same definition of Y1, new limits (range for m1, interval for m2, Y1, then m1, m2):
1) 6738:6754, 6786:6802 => -0.3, 5.4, 5.8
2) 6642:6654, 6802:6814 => 0.7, 6.3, 5.6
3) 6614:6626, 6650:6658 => -0.5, 6.1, 6.6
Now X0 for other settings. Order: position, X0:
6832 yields 0.0156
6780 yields 0.0170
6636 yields 0.0171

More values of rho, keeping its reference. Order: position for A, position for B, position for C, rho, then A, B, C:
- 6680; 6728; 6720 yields 0.34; -0.041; 0.21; 0.09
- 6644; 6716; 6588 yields 0.01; -0.034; 0.04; -0.06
